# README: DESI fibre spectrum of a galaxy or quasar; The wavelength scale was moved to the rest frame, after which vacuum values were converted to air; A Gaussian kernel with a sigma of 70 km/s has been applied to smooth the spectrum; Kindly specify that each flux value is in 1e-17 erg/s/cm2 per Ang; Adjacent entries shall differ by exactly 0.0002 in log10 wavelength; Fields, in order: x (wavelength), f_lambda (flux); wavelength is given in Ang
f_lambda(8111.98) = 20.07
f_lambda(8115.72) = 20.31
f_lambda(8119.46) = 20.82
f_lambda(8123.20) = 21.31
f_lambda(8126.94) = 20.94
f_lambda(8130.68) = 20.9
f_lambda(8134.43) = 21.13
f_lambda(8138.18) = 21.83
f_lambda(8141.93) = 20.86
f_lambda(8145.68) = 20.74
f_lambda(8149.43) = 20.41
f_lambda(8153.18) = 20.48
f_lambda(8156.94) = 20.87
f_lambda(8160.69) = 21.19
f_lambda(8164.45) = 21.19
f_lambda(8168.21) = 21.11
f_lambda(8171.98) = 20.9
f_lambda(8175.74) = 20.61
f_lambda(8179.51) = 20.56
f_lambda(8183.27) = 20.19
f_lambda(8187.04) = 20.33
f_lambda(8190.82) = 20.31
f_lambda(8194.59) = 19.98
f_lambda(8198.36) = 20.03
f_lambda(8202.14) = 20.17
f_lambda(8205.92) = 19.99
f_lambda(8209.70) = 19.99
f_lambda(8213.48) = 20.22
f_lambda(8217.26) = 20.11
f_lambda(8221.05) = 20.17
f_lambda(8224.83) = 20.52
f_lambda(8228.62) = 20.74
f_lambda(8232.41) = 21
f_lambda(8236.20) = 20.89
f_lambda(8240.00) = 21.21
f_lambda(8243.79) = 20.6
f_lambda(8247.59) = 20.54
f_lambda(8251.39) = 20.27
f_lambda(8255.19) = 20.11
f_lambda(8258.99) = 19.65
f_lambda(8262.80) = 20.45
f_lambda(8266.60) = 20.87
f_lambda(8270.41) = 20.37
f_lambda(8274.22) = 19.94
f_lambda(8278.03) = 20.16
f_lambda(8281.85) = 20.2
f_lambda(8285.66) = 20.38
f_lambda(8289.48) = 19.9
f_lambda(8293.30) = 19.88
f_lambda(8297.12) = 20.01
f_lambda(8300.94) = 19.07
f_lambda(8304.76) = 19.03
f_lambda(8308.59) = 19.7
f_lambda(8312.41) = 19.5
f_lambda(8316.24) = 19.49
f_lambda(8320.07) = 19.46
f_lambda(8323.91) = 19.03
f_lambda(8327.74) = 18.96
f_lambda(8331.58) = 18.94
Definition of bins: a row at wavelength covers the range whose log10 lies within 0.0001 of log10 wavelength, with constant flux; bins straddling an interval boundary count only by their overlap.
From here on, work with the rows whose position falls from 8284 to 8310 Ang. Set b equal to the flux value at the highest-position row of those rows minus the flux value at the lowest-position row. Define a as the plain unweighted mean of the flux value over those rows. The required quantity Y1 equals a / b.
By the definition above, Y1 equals -29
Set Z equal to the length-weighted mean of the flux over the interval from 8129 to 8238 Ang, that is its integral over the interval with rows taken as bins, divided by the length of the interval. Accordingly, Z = 20.6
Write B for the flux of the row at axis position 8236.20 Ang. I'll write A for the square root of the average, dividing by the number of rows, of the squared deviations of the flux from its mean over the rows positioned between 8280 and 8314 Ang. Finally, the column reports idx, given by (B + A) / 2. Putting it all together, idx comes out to 10.7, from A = 0.441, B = 20.89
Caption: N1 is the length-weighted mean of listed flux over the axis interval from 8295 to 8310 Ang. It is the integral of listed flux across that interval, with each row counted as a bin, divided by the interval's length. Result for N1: 19.5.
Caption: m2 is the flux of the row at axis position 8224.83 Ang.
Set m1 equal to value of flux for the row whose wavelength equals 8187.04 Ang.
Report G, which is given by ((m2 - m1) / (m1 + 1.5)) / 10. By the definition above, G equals 0.001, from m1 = 20.33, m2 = 20.52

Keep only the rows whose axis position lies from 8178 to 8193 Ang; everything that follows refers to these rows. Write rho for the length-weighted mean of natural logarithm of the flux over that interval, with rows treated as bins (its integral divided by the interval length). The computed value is 3.01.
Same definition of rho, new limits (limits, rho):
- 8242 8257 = 3.01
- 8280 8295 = 3.00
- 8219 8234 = 3.03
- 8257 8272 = 3.01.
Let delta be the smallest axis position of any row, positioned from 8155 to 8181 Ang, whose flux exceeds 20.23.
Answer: 8156.94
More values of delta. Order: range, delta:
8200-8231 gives 8224.83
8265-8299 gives 8266.60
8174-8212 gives 8175.74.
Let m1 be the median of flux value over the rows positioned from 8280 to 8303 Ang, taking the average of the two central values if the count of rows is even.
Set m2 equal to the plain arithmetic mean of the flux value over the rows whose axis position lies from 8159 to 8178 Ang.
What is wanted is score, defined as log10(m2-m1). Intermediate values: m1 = 20.0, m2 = 21.0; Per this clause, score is 0.0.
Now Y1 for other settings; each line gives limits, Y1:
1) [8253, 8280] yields 404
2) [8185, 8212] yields -59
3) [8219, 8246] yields 48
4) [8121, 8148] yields -37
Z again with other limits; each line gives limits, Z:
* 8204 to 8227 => 20.2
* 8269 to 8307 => 19.9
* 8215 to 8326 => 20.1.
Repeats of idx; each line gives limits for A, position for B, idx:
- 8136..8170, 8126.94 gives 10.7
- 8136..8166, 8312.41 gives 10.0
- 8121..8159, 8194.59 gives 10.2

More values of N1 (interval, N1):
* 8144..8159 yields 20.6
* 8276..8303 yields 19.9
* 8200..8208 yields 20.1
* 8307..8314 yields 19.6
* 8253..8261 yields 19.9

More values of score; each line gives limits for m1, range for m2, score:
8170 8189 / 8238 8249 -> -0.7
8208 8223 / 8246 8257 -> -0.8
